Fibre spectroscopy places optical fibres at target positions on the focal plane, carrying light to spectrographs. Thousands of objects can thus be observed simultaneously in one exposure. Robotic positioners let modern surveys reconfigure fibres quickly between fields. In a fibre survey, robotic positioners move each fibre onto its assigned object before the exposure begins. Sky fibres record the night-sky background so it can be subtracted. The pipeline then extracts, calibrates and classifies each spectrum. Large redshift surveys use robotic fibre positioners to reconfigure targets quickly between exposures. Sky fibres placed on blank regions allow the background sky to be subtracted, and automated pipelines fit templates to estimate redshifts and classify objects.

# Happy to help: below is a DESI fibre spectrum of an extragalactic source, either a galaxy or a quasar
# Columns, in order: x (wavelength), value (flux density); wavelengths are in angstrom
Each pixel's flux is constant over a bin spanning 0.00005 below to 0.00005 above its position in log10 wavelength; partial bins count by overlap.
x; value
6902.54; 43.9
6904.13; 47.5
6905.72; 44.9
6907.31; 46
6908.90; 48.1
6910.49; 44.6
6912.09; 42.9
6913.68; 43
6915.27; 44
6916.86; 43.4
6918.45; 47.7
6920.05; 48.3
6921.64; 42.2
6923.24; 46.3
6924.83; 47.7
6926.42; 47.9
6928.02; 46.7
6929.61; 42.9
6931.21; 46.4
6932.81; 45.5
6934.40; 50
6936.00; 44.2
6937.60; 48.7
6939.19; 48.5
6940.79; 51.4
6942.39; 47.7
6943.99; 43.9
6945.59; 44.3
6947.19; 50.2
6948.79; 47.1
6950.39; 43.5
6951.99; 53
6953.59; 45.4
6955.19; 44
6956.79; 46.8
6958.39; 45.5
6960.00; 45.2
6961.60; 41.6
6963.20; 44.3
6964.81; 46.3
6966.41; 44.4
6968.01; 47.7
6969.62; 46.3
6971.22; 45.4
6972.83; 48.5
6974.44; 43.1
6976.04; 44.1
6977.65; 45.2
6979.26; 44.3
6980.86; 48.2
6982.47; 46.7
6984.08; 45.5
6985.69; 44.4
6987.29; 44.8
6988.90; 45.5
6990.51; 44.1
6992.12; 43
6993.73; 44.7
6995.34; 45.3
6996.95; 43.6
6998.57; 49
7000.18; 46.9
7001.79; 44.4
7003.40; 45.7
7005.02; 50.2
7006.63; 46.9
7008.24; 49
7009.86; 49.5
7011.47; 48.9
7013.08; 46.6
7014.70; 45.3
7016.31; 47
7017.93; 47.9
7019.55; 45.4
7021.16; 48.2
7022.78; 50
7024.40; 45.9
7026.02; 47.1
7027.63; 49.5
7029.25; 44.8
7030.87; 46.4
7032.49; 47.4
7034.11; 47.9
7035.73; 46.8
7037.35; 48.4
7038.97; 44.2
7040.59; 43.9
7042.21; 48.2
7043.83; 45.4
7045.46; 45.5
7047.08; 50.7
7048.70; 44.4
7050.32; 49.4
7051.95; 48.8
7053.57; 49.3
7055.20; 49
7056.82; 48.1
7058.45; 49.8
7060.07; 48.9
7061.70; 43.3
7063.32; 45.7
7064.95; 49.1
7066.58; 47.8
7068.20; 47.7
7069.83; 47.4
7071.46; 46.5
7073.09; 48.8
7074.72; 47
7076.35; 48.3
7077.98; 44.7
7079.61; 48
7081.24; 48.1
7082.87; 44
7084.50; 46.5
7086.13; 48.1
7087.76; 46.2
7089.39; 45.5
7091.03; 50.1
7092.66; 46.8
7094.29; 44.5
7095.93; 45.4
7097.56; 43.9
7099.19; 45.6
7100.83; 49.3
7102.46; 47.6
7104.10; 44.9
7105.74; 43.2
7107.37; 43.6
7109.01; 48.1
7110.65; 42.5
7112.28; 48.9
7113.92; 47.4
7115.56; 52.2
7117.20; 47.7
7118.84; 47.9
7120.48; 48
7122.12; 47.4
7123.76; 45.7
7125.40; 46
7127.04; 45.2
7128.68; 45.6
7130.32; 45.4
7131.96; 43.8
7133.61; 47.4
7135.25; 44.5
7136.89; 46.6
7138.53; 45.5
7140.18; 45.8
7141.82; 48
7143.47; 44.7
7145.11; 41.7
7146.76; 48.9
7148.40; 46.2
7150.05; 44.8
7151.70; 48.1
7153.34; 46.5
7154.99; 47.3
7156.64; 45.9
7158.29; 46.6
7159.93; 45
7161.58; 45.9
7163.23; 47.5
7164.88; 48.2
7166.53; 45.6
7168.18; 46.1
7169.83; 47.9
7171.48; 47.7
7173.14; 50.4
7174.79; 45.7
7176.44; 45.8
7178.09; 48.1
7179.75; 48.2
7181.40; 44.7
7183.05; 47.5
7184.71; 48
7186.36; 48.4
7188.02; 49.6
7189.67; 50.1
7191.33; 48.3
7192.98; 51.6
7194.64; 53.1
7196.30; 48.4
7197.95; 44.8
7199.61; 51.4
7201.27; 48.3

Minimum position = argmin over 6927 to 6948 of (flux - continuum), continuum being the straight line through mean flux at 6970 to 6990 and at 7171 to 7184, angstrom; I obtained 6929.61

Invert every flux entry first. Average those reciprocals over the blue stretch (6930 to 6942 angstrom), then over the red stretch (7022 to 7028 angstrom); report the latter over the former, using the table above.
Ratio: 0.99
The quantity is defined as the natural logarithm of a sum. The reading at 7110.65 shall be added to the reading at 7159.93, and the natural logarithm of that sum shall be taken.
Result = 4.47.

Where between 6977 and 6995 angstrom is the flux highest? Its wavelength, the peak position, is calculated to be 6980.86 angstrom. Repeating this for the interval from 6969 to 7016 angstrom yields 7005.02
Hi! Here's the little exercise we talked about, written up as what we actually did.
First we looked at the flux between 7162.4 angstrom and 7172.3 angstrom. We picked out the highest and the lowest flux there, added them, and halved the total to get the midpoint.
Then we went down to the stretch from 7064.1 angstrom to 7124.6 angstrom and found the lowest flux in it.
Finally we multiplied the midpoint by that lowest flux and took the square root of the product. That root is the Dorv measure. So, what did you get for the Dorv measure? 44.6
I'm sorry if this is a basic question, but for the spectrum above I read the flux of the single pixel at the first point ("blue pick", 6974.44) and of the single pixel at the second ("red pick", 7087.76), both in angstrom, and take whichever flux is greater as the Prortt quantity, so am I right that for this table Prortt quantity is 46.2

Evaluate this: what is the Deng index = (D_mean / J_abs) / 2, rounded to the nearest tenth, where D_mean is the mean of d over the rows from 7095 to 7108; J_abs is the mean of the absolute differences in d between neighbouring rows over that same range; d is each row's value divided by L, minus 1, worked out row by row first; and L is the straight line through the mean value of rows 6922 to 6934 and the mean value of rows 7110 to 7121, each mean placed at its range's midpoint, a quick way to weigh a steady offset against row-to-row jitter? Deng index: -0.6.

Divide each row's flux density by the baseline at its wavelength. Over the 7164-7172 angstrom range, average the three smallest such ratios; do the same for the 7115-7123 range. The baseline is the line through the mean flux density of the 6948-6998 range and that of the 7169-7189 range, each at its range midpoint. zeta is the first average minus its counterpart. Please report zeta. -0.037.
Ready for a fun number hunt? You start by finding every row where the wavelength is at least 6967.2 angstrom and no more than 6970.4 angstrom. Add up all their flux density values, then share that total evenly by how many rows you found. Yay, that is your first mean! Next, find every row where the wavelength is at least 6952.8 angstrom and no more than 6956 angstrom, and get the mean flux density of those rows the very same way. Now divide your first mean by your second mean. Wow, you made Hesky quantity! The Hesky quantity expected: 1.05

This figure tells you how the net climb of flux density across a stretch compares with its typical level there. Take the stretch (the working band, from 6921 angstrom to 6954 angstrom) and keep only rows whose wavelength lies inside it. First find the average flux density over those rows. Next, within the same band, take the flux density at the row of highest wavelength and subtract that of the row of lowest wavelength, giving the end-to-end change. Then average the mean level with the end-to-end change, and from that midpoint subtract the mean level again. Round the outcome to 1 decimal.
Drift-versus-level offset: -21.8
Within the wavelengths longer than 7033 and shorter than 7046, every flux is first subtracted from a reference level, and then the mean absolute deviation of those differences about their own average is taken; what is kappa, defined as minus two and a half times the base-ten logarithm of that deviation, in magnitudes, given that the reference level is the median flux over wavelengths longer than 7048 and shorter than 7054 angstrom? -0.47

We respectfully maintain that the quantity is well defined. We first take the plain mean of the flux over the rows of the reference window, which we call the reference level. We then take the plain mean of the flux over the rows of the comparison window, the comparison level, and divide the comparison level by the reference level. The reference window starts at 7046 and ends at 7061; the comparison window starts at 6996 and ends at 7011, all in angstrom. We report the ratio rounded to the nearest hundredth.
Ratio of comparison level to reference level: 0.97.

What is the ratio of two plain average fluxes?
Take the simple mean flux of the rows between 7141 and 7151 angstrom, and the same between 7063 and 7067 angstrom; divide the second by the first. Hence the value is 1.04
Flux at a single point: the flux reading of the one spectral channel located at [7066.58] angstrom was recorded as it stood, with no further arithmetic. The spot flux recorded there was 47.8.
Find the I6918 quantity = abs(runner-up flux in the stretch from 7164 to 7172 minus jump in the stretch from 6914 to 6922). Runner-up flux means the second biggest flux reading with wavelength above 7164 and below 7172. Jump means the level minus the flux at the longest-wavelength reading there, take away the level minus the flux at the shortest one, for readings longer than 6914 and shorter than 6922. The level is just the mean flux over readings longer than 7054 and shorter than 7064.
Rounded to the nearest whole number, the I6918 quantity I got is 46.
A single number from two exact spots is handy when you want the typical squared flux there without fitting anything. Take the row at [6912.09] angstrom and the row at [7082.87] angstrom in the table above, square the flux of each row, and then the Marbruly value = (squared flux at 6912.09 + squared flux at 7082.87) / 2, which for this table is 1888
